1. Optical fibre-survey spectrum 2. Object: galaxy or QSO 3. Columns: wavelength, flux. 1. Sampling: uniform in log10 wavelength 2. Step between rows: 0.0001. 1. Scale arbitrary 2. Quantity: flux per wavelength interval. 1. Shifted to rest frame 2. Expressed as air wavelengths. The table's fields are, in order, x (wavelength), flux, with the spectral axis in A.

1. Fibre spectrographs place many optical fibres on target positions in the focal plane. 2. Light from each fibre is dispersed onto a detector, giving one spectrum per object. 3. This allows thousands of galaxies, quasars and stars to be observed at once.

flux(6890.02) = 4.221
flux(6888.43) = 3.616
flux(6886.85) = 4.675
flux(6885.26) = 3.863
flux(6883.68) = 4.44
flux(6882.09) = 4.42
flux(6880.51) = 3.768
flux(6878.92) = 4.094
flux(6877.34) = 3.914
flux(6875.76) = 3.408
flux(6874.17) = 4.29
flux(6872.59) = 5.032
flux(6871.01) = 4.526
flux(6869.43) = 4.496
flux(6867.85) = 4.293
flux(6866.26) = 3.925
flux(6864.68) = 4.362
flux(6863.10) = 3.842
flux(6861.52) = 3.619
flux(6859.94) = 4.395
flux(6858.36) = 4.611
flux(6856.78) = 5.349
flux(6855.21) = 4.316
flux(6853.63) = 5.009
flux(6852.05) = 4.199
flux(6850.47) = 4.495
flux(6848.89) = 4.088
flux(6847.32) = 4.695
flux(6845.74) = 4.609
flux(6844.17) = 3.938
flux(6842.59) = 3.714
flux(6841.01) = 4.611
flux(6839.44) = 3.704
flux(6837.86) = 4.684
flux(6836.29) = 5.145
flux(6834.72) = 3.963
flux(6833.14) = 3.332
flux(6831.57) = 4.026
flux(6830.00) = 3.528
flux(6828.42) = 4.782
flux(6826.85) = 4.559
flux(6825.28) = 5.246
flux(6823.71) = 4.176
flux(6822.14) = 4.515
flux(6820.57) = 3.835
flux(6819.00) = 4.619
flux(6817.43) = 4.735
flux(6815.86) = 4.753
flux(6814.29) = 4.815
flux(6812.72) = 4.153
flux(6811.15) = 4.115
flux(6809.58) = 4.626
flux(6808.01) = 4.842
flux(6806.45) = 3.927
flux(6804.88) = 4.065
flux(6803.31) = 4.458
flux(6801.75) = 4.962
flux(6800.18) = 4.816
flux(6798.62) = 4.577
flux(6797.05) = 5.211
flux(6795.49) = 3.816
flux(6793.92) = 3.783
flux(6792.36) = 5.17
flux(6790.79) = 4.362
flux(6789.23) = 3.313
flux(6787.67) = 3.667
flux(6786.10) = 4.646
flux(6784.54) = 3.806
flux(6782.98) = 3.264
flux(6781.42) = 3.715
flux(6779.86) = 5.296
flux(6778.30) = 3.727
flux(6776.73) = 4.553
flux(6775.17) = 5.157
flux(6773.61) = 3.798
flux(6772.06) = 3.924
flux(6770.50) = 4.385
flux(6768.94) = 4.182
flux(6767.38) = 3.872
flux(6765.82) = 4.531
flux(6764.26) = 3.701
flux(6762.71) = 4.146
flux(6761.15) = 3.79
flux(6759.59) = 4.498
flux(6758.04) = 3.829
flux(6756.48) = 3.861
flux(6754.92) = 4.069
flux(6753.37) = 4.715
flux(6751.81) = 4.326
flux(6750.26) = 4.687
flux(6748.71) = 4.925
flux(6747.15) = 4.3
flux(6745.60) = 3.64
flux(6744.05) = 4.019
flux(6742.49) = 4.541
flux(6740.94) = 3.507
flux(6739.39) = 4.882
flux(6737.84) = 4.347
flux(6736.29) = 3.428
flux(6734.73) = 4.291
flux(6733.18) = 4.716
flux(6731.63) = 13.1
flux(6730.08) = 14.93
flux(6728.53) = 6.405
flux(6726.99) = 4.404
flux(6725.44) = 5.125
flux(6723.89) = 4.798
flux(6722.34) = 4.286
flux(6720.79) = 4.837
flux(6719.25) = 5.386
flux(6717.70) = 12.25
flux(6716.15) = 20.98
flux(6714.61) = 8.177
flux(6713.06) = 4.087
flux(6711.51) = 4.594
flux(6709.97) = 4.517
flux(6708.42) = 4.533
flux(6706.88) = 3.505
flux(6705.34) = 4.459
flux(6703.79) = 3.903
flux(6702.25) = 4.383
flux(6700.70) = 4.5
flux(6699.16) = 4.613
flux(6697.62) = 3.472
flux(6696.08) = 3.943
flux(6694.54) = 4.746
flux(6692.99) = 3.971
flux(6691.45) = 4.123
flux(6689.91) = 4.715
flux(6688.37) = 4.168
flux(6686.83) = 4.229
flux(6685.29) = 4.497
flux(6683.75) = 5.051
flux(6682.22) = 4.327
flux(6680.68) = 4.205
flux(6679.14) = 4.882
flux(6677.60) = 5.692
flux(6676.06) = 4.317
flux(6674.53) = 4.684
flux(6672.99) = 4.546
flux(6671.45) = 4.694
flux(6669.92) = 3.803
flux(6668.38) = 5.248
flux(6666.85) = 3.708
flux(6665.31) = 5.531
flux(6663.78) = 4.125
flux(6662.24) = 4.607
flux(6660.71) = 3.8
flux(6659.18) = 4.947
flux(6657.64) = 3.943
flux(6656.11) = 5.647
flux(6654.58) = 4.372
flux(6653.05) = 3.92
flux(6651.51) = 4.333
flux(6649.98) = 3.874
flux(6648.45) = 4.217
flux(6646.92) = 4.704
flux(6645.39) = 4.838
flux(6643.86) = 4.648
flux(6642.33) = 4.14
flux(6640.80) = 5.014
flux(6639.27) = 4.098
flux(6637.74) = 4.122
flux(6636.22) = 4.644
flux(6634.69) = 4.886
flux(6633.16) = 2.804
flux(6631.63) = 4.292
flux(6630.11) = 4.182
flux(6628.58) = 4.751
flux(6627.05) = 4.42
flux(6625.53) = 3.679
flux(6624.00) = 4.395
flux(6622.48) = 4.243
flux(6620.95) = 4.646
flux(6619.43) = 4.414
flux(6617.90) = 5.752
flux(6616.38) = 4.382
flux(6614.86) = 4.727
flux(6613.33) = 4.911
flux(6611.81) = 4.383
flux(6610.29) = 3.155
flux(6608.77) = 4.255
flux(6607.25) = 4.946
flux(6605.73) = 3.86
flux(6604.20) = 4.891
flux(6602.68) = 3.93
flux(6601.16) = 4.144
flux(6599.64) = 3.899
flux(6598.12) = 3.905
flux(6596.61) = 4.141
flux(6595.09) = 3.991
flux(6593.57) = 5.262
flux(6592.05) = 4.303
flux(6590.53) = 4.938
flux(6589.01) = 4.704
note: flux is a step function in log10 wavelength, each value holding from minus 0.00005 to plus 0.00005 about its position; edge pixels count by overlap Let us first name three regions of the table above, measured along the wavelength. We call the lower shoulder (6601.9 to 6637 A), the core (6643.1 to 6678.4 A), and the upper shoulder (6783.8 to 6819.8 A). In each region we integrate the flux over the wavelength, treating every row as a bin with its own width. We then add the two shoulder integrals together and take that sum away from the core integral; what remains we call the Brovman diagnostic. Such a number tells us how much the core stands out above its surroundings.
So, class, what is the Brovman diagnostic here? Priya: -152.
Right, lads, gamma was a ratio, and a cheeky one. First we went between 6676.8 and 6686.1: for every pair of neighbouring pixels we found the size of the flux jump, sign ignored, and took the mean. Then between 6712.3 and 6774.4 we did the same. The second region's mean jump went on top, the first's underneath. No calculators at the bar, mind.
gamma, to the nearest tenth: 3.1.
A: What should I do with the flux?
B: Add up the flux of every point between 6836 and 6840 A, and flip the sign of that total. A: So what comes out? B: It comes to -13.5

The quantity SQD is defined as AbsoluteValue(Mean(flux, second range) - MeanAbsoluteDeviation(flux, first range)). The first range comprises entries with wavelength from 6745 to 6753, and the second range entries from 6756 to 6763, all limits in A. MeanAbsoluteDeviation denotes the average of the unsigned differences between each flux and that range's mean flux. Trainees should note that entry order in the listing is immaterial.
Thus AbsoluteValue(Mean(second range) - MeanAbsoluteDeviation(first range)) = 3.68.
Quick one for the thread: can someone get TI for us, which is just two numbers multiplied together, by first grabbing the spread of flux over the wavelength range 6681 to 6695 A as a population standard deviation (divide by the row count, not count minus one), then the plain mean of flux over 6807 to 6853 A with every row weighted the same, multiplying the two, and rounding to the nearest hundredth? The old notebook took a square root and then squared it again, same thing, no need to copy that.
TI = 1.45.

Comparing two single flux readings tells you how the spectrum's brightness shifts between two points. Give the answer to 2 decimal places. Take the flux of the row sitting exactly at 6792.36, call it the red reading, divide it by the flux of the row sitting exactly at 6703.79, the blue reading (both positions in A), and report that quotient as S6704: 1.32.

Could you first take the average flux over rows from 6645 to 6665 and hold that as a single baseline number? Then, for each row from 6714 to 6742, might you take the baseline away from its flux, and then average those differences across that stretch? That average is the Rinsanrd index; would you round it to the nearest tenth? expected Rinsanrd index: 2.8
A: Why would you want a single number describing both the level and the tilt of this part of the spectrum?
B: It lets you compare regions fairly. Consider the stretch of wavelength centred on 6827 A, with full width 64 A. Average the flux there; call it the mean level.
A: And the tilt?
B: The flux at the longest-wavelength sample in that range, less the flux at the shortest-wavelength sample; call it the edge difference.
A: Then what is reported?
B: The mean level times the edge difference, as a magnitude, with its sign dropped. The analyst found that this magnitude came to 3.5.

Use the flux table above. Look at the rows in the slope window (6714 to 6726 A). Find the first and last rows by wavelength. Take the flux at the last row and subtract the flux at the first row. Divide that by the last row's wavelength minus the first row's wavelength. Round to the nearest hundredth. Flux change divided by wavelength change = -0.28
